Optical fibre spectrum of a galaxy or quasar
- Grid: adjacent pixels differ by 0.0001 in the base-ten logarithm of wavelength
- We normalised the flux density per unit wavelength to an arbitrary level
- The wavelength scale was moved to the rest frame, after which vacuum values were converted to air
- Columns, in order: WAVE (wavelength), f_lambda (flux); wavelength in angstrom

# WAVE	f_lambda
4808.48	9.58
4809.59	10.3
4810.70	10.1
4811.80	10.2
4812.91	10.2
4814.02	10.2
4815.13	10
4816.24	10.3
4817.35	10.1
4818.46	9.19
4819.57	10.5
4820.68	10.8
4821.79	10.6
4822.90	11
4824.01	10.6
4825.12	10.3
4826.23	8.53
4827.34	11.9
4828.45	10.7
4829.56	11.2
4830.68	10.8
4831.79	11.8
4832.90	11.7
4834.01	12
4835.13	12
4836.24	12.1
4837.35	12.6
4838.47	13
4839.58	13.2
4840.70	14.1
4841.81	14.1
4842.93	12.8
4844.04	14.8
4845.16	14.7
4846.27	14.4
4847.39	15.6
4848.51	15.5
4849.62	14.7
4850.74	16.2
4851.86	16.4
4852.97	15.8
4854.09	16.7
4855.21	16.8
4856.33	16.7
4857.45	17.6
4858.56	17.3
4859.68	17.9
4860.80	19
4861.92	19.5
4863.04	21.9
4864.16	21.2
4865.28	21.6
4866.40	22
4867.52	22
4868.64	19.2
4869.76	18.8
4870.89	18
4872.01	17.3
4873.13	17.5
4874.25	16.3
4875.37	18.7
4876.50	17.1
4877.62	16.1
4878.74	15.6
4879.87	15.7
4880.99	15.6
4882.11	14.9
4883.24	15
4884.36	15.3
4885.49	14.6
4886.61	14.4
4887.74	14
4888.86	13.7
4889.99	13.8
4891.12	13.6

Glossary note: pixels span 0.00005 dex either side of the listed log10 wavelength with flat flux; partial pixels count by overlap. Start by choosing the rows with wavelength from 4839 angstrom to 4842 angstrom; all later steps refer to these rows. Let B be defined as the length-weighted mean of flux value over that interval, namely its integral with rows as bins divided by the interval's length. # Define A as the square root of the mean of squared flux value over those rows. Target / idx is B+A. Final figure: 28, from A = 14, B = 14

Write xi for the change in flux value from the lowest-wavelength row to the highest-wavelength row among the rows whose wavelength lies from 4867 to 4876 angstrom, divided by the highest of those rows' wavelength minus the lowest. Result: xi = -0.4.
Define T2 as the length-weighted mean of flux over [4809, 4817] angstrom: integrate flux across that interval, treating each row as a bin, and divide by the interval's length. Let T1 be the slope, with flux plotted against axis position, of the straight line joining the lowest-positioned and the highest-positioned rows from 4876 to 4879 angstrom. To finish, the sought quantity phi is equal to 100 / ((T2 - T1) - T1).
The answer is 8.7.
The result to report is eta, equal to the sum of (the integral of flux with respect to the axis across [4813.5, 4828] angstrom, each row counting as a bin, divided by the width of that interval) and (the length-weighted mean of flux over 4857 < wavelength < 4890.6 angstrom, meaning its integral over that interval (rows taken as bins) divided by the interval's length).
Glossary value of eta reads 28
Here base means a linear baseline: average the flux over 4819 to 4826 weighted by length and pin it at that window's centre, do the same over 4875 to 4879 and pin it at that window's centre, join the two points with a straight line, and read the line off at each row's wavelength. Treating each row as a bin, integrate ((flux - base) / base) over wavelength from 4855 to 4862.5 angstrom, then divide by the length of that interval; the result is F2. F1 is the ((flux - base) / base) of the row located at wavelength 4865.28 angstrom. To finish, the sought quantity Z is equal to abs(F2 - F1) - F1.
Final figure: -0.21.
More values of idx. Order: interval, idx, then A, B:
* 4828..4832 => 22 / 11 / 11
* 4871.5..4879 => 34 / 17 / 17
